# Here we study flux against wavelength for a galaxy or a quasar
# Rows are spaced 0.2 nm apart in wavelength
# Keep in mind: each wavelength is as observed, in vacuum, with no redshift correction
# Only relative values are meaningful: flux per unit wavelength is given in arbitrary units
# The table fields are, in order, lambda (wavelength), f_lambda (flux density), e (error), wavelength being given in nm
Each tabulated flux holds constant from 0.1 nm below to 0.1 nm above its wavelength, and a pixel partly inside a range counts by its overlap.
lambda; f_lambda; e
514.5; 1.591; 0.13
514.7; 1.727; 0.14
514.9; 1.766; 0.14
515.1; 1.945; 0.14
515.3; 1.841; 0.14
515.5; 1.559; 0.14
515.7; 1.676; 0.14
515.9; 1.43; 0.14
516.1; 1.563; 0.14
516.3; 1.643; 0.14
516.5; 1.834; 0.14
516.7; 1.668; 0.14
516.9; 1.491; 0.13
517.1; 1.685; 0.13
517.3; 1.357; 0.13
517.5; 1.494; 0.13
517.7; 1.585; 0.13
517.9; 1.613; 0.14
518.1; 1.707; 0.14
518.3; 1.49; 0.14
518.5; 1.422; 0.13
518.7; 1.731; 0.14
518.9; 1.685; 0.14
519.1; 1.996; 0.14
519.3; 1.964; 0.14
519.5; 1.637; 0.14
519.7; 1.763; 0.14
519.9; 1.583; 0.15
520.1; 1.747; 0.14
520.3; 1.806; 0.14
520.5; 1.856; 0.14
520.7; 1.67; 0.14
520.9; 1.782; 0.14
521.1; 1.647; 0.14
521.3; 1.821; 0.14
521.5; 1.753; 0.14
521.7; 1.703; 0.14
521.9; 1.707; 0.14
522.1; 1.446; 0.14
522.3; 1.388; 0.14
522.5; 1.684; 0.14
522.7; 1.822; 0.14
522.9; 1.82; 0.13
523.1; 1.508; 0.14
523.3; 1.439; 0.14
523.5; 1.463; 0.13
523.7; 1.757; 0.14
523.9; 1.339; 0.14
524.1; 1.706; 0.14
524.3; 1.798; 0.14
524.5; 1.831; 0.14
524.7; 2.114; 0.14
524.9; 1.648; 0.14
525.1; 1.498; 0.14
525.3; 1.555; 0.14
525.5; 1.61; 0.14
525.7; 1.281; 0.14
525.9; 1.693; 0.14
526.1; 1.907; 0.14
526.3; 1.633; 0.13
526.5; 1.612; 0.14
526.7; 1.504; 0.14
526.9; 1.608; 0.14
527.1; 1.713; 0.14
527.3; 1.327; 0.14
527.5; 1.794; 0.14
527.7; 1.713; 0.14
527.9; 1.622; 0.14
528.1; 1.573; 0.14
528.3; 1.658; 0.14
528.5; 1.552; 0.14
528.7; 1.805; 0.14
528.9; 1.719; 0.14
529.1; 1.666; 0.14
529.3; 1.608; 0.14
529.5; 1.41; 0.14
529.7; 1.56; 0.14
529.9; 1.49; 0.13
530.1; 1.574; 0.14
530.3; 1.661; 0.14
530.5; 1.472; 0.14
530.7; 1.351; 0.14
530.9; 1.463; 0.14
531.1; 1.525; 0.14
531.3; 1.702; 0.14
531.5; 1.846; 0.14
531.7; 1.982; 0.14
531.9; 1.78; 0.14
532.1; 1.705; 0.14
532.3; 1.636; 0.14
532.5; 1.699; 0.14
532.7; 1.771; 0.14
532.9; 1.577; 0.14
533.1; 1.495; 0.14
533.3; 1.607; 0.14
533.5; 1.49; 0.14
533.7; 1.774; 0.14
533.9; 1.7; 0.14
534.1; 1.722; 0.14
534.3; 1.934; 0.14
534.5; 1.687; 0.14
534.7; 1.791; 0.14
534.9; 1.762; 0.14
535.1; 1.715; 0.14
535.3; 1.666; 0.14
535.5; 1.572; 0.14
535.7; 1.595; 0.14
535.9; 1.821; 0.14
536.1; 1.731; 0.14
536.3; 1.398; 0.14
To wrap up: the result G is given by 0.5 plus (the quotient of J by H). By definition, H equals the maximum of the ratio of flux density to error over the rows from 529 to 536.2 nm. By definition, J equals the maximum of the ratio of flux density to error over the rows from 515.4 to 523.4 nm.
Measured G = 1.51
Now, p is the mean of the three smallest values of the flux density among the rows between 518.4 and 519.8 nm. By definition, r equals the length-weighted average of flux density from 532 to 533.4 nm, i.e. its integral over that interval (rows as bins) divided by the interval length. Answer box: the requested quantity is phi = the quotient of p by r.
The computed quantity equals 0.96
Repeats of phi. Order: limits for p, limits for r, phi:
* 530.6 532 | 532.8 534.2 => 0.89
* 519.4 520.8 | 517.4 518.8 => 1.03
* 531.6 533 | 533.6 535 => 0.93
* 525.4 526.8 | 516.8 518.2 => 0.94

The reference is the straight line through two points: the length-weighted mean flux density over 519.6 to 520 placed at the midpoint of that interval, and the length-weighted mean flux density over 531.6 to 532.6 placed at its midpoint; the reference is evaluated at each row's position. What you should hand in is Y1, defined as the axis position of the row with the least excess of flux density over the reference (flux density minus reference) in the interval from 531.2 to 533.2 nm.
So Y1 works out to 533.1 nm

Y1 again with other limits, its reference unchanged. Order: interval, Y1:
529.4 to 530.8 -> 530.7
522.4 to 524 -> 523.9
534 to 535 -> 534.5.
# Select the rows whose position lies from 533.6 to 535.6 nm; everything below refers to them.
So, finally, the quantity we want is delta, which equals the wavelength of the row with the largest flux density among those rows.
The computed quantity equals 534.3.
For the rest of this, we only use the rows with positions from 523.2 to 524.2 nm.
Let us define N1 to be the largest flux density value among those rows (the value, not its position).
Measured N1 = 1.757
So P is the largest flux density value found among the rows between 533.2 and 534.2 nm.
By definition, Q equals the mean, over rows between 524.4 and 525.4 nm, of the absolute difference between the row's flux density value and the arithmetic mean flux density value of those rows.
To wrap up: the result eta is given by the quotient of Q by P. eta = 0.110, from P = 1.774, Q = 0.19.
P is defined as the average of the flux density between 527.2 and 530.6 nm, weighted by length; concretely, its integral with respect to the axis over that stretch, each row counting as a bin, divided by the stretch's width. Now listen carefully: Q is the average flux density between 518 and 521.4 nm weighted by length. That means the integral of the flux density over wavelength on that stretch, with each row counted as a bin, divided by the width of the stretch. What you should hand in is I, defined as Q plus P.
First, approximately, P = 1.60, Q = 1.72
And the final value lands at 3.32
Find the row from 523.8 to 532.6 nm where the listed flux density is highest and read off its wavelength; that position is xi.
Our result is 524.7 nm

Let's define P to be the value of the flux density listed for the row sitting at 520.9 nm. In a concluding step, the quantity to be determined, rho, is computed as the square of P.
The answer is 3.2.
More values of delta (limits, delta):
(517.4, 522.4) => 519.1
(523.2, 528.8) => 524.7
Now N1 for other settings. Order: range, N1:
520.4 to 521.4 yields 1.856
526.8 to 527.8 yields 1.794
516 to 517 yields 1.834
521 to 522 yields 1.821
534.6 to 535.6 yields 1.791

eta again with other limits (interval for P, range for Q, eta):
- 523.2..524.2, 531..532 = 0.070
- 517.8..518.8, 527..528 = 0.074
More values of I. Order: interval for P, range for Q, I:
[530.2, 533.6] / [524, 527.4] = 3.28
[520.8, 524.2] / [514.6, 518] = 3.27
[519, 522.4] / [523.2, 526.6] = 3.36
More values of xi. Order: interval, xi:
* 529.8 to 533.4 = 531.7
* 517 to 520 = 519.1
